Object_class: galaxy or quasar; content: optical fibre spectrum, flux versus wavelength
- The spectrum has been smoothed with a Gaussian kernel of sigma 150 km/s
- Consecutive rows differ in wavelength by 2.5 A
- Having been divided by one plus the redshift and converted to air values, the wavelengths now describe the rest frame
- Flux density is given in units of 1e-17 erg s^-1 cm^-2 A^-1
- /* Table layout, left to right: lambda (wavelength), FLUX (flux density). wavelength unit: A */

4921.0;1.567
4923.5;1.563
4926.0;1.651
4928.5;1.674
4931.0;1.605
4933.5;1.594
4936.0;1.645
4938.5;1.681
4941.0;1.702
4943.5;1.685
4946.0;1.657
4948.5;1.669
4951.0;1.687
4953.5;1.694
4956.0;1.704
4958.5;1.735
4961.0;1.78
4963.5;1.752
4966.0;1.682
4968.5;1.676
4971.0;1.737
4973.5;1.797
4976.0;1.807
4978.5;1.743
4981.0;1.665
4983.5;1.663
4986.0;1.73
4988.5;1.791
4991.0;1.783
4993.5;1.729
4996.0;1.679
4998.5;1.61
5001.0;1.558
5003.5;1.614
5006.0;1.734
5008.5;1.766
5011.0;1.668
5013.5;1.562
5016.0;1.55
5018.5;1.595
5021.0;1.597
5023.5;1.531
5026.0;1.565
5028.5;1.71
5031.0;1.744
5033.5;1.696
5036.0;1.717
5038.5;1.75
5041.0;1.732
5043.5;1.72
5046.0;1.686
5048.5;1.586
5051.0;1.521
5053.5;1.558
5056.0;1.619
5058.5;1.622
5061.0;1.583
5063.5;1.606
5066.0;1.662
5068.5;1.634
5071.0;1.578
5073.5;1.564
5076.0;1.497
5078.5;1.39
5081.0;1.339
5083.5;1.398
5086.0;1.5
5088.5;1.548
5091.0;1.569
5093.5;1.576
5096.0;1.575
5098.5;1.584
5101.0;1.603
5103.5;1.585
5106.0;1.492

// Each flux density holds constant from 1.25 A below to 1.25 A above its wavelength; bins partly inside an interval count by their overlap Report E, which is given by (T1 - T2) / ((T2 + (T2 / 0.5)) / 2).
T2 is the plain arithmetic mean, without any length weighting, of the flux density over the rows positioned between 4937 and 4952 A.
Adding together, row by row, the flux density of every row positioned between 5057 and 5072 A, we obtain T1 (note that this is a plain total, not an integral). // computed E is 3.18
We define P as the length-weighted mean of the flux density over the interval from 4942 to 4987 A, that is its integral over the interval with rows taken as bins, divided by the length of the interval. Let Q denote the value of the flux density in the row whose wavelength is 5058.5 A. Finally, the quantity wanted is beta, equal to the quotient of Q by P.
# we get 0.95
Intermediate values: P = 1.71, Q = 1.622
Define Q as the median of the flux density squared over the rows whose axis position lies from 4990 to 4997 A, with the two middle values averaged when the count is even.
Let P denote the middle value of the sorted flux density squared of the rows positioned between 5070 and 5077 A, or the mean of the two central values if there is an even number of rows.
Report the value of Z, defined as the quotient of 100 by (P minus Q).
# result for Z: -184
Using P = 2.4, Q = 2.99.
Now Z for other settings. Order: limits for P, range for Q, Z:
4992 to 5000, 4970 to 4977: -244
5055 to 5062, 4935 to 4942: -489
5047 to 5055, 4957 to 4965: -156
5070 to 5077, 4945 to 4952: -295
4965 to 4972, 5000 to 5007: 446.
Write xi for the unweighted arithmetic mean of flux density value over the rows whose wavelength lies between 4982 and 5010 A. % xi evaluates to 1.70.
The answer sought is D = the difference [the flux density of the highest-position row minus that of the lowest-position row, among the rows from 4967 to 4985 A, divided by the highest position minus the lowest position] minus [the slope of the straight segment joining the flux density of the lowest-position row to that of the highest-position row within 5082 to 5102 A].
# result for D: -0.013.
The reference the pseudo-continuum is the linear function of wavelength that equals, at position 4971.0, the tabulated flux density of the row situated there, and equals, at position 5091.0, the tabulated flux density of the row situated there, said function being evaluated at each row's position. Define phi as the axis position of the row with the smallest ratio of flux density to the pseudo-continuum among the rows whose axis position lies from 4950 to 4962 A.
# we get 4951.0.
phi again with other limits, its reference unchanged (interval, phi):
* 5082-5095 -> 5083.5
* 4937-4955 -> 4946.0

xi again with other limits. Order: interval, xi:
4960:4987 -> 1.73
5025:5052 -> 1.68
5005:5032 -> 1.64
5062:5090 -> 1.52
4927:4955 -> 1.66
